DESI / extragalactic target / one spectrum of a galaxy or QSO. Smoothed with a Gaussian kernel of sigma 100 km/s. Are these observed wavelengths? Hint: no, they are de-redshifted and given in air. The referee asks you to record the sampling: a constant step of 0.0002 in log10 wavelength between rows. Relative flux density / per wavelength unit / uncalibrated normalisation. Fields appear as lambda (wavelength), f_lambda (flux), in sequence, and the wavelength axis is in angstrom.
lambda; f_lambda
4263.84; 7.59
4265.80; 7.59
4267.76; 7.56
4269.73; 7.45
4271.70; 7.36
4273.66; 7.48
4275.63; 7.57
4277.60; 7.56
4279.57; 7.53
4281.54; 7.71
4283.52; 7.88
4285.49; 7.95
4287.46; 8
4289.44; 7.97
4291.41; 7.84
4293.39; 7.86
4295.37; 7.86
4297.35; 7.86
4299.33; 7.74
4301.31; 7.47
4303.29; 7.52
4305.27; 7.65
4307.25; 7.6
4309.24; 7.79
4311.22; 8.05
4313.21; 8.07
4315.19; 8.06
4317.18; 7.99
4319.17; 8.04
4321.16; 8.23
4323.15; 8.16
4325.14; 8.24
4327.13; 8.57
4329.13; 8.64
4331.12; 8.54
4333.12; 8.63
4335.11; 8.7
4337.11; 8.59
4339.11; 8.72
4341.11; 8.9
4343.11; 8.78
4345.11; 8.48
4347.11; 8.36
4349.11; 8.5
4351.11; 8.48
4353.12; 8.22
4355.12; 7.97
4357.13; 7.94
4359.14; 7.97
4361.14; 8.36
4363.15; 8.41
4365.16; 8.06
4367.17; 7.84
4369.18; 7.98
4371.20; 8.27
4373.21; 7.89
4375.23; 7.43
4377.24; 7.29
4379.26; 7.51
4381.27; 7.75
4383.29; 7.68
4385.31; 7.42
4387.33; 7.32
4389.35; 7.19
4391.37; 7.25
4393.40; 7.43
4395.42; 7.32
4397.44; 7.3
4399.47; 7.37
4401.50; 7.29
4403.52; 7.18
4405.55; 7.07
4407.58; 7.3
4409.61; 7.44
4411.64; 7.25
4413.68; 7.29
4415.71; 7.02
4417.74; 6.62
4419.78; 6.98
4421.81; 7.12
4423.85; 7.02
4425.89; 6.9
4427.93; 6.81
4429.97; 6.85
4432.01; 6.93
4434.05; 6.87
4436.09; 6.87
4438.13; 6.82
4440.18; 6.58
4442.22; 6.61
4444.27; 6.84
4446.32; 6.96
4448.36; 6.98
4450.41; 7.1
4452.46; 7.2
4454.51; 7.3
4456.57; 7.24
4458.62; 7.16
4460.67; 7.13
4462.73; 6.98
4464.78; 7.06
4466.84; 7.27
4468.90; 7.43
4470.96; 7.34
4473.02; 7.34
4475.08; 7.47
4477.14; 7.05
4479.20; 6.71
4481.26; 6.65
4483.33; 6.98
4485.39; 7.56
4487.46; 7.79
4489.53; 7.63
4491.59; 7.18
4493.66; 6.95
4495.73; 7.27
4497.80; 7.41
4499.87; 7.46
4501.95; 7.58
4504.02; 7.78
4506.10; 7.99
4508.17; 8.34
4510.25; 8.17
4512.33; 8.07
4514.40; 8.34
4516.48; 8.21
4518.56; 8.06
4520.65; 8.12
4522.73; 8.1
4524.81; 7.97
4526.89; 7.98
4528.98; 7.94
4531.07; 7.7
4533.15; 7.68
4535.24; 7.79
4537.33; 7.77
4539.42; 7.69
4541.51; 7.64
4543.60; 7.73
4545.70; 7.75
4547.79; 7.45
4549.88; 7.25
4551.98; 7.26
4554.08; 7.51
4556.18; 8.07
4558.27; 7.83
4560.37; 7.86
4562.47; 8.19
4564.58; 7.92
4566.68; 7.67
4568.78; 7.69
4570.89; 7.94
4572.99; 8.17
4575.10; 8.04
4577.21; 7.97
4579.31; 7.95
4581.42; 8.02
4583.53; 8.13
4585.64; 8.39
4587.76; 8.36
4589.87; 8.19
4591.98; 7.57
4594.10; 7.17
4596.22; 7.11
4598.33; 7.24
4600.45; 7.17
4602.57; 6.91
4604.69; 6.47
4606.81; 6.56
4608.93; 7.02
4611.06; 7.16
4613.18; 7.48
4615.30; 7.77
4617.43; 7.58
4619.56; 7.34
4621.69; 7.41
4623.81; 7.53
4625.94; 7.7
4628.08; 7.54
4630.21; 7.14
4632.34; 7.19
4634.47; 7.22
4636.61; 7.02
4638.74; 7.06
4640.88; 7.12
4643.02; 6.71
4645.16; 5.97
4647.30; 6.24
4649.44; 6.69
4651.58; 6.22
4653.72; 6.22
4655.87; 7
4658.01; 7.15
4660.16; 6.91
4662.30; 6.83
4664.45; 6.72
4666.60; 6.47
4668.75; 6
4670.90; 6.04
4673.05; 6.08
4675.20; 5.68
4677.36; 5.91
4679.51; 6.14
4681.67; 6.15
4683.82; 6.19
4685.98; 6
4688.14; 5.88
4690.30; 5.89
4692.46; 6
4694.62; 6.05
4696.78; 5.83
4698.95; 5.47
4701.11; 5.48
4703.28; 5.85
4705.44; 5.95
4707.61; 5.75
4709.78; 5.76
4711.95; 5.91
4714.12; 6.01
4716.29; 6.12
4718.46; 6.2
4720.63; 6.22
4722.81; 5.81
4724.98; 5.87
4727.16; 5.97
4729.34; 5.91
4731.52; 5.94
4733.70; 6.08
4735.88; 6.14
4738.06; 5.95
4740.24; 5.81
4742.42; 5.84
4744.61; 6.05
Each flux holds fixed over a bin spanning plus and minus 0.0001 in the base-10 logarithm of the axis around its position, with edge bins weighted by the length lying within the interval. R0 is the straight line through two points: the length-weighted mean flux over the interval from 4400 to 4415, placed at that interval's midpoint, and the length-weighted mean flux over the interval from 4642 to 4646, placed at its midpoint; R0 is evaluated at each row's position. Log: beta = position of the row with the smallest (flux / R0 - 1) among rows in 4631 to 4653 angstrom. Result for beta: 4645.16 angstrom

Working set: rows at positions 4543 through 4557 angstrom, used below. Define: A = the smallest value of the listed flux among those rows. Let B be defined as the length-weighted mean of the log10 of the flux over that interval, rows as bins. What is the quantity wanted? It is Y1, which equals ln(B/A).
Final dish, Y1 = -2.11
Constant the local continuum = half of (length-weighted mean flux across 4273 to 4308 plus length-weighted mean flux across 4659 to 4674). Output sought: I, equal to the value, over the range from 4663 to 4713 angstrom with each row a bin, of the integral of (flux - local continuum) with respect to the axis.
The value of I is -56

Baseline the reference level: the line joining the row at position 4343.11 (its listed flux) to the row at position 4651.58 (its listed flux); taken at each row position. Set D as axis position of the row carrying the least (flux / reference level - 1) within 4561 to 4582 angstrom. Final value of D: 4566.68 angstrom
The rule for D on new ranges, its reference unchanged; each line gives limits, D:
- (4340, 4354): 4353.12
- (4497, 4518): 4497.80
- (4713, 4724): 4722.81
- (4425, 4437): 4427.93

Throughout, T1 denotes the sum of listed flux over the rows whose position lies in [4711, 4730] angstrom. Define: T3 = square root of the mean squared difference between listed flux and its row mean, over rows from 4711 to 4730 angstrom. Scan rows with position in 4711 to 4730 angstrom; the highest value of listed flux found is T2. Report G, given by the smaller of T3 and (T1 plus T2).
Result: 0.14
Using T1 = 54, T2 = 6.22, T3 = 0.14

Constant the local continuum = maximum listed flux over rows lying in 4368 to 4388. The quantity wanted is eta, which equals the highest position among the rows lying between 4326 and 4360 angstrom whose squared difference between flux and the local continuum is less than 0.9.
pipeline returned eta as 4359.14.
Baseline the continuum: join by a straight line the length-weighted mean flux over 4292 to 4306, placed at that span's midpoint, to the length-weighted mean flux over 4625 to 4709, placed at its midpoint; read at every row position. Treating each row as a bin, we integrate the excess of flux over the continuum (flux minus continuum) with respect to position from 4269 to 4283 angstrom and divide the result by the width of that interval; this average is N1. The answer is -0.3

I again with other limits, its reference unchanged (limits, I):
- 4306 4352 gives 58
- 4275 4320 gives 33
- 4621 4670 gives -11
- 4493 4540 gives 36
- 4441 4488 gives 2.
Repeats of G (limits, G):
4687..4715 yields 0.18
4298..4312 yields 0.18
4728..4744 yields 0.11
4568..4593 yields 0.23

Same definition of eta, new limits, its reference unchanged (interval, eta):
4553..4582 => 4581.42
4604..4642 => 4628.08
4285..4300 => 4299.33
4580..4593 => 4591.98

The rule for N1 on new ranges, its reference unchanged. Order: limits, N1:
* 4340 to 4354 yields 1.0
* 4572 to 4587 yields 1.4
